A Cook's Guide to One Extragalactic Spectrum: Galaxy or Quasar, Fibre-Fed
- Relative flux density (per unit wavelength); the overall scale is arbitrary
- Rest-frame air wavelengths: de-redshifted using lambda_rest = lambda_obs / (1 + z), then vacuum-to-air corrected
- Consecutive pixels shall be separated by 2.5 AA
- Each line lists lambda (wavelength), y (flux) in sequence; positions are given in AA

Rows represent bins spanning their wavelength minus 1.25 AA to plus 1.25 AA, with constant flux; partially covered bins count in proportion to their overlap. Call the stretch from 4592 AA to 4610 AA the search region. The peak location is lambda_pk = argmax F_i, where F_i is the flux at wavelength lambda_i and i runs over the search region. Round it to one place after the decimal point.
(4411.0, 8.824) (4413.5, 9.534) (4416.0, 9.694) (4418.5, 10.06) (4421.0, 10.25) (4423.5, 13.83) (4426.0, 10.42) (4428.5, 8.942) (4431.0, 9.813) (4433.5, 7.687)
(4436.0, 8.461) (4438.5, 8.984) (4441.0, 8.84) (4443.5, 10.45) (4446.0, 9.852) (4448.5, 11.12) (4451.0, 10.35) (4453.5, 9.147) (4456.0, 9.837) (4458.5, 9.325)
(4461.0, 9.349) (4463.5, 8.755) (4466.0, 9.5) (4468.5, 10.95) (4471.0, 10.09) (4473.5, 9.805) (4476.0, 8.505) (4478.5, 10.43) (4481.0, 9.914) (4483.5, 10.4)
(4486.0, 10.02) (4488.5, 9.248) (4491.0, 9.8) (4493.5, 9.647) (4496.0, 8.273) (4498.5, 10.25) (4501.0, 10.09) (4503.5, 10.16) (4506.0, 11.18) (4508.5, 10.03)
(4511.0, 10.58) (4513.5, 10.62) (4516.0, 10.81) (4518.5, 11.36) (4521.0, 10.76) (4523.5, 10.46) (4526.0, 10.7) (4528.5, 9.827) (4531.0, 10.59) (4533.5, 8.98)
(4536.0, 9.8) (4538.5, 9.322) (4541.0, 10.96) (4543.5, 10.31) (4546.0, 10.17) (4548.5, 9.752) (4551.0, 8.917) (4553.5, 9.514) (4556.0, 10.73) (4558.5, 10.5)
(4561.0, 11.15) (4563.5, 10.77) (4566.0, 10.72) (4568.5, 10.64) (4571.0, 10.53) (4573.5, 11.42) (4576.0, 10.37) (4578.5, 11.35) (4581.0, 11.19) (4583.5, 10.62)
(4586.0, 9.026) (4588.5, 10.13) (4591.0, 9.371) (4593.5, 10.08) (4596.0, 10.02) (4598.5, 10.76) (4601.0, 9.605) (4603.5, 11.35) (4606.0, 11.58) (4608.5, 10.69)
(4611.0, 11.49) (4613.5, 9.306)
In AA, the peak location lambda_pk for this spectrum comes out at 4606.0 AA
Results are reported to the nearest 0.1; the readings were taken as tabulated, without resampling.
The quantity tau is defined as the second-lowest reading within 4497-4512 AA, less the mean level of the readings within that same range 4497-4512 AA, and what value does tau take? -0.3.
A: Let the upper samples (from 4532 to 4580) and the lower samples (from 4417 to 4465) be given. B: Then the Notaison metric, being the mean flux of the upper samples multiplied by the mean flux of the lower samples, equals 100.7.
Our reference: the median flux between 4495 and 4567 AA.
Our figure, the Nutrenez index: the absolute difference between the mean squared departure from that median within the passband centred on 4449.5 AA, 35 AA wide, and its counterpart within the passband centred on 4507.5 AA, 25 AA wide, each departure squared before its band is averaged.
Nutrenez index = 1.2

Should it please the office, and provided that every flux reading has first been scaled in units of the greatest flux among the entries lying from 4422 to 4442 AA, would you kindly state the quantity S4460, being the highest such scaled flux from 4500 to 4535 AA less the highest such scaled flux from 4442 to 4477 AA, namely 0.017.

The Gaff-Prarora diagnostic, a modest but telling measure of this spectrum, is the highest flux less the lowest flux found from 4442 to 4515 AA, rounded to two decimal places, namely 2.91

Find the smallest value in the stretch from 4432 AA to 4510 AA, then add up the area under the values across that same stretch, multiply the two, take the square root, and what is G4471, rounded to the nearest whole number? 76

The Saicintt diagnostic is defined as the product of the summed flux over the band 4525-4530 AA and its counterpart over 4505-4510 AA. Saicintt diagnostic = 435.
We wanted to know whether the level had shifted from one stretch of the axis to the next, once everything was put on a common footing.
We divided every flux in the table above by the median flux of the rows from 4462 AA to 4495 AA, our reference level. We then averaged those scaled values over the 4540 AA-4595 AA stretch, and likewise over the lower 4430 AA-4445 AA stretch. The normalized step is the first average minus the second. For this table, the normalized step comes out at 0.14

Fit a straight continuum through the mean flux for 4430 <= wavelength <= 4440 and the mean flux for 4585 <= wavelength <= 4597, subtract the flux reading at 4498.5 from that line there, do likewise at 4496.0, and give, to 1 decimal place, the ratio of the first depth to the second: -1.3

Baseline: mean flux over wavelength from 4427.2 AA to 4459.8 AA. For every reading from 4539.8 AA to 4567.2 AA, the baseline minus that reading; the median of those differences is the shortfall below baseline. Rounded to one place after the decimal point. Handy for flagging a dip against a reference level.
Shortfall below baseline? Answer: -1.1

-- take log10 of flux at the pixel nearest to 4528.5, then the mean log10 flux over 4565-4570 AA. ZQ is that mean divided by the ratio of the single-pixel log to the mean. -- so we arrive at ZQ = 1.07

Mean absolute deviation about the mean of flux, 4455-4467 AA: 0.25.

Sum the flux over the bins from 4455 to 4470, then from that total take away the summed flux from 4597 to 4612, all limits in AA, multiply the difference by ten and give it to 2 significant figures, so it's -78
